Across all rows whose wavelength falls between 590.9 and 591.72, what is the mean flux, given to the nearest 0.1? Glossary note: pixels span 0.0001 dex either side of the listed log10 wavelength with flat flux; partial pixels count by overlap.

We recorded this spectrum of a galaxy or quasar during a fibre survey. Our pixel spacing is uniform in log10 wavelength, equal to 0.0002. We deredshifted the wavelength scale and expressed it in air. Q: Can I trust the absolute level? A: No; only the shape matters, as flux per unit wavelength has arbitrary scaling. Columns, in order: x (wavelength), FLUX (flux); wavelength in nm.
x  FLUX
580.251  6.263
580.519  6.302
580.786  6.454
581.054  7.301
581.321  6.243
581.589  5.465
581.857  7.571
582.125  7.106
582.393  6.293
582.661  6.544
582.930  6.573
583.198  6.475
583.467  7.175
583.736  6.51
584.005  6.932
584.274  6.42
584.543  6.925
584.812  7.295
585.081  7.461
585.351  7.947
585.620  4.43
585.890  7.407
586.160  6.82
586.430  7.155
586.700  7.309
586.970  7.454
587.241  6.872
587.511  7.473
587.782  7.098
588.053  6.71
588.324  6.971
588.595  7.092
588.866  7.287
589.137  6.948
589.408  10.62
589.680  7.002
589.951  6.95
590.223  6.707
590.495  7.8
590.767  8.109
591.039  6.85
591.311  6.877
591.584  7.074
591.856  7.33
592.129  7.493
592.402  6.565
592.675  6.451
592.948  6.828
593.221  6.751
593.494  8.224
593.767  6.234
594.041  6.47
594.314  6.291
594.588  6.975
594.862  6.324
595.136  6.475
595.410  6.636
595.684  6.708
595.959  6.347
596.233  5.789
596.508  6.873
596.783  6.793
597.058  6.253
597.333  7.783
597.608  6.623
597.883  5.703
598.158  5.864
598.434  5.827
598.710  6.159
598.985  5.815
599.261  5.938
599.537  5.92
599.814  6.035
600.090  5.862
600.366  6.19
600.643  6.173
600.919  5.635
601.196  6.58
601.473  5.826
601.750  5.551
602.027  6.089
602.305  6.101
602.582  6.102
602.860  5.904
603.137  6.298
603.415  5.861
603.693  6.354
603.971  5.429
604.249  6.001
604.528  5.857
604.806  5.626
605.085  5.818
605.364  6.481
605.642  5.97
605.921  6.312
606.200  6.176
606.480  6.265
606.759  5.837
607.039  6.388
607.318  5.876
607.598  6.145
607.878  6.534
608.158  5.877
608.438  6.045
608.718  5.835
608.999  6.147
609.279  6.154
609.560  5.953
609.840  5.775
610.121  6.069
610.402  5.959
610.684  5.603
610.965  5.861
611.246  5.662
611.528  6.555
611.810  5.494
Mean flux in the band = 6.9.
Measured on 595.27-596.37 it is 6.4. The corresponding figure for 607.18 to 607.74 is 6.0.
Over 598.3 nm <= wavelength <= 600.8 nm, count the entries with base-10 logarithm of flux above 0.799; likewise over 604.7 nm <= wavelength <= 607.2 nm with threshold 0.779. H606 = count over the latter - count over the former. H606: 5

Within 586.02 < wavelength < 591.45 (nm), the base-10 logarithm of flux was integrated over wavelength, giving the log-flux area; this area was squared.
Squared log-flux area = 22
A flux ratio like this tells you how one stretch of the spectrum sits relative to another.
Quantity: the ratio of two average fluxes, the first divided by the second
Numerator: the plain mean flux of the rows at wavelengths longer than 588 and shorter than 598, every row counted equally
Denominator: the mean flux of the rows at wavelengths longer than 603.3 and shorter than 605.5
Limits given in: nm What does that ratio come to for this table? 1.17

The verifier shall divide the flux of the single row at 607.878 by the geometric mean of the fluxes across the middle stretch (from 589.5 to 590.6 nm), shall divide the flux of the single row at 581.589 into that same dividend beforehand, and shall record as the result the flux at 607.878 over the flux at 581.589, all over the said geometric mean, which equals 0.168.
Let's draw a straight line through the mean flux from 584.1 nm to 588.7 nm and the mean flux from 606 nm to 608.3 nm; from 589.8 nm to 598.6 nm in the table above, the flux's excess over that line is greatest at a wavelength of 593.494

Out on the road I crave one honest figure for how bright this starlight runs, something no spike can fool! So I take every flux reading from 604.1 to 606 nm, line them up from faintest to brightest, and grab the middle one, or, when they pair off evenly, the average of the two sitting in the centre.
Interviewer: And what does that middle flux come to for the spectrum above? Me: 6.0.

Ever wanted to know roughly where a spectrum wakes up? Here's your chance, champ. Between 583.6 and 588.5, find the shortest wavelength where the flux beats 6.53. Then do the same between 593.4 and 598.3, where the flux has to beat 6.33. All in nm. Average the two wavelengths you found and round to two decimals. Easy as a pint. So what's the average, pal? 588.75 nm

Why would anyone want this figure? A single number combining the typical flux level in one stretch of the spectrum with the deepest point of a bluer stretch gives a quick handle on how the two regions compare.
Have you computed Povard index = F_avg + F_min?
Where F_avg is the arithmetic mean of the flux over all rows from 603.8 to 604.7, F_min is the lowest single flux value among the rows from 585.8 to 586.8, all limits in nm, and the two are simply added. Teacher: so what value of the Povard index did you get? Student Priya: 12.6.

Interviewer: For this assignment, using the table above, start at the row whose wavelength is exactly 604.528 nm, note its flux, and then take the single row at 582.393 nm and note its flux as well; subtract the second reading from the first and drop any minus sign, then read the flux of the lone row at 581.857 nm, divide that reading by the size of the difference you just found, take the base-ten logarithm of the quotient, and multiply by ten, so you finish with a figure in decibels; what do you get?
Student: 12.4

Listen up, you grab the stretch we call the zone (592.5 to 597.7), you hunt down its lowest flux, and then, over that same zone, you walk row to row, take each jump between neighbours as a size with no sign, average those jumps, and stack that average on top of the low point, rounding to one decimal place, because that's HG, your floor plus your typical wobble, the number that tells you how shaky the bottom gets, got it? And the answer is 6.4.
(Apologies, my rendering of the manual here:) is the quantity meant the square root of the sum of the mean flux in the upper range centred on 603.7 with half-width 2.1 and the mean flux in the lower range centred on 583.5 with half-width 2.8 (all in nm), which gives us 3.56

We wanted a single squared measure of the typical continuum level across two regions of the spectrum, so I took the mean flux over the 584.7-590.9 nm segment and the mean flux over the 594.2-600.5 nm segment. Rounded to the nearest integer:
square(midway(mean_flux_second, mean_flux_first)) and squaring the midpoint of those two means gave 46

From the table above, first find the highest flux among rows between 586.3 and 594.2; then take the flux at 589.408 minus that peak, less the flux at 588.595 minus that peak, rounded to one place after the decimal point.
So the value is 3.5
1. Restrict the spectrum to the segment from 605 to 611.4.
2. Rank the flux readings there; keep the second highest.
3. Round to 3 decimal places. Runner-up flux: 6.481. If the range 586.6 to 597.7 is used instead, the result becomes 8.224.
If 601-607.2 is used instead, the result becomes 6.481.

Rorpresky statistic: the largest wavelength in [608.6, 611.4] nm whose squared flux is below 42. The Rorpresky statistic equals 611.246 nm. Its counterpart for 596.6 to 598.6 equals 598.434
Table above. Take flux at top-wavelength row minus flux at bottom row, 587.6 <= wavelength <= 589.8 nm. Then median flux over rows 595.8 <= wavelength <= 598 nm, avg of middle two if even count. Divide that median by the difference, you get -68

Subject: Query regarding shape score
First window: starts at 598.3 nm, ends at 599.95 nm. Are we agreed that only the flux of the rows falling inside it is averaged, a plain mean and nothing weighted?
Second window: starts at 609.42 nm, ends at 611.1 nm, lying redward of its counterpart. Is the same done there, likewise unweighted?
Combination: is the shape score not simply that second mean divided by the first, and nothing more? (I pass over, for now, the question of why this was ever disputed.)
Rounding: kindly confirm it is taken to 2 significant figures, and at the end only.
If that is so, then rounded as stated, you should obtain 0.99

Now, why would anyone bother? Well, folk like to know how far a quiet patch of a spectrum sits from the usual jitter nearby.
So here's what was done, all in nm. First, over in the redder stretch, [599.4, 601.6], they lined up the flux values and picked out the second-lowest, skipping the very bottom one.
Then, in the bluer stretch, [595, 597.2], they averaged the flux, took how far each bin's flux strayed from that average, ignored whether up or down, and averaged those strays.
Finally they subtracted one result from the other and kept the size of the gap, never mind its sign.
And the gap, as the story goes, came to 5.56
